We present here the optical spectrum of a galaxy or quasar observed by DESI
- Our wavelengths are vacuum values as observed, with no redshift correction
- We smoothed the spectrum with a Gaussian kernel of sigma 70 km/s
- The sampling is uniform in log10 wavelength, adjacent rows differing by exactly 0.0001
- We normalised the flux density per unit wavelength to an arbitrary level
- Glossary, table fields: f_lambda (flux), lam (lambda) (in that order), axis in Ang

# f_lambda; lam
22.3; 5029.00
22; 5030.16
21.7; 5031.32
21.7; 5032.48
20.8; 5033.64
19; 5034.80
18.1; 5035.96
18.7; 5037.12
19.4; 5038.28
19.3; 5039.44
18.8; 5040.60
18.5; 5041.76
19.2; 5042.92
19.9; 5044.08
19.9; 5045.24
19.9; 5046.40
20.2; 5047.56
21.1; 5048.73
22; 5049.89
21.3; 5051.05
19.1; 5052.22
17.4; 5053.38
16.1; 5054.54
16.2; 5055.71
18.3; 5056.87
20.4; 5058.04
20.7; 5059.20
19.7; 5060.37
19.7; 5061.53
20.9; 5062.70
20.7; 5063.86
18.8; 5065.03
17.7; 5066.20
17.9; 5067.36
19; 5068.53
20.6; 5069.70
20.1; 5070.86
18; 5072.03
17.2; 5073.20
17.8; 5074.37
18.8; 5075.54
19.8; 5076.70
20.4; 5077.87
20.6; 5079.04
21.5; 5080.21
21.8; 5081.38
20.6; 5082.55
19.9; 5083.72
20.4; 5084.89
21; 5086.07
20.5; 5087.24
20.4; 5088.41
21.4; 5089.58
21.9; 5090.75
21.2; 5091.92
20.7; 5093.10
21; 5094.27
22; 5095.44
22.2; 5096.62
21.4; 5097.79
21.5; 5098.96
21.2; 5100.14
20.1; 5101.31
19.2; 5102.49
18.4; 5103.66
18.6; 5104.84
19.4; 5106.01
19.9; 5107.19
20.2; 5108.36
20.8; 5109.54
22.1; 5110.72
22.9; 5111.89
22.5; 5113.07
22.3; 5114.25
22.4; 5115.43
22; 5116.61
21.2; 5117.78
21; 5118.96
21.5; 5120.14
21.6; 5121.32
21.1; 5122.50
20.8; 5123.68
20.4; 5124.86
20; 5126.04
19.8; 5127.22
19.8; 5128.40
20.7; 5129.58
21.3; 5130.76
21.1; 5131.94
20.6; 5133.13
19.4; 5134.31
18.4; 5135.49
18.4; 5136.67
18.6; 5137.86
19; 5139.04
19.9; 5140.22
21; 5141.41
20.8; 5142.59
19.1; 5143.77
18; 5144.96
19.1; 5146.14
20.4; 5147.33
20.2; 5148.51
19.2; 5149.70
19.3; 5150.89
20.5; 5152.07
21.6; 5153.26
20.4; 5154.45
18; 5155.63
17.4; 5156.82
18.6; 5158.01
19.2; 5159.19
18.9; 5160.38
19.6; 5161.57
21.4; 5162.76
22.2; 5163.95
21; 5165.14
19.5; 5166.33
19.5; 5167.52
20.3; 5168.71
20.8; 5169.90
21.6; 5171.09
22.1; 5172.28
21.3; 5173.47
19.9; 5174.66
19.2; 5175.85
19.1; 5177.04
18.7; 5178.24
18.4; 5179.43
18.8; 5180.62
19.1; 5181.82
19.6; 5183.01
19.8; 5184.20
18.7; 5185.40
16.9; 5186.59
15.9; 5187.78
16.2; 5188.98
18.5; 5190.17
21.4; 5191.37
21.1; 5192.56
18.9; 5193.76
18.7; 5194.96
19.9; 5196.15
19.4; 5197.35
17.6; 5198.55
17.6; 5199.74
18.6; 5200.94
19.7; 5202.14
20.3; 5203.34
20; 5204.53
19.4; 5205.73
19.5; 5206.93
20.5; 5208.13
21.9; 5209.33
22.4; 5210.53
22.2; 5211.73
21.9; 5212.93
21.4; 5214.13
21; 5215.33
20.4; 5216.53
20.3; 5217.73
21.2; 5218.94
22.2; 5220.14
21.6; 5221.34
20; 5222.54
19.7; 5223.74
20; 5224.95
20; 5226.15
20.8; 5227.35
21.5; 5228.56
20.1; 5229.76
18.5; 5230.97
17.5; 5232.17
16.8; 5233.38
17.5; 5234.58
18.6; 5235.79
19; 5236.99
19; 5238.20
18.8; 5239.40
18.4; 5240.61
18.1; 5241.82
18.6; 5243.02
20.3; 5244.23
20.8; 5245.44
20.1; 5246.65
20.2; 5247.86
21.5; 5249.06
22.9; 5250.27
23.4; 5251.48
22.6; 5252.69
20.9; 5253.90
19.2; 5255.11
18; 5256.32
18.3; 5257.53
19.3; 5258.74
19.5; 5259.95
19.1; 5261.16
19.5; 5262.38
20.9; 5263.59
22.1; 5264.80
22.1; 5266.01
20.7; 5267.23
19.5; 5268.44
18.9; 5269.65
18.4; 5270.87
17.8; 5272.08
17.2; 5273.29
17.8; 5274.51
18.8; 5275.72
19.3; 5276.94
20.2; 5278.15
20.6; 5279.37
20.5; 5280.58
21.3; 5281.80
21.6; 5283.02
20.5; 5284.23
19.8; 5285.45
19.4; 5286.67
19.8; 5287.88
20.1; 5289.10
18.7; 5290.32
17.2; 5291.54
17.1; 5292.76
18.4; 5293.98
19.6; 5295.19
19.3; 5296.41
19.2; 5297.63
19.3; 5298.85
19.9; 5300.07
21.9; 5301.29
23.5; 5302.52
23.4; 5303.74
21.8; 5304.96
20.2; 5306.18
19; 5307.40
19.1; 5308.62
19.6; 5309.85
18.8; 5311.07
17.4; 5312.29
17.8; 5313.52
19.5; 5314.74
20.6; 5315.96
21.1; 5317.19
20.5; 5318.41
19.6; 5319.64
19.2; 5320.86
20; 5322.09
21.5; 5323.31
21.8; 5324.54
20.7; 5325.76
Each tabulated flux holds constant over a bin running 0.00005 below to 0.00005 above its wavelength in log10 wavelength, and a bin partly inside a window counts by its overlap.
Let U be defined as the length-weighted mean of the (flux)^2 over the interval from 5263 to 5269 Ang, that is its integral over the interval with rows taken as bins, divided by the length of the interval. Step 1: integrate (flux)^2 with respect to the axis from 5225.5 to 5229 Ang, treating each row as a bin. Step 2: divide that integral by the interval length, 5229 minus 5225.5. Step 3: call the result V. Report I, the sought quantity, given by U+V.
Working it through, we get 875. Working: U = 445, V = 430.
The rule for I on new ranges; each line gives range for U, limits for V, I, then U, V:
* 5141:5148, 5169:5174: 848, 390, 458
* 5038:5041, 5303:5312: 779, 367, 412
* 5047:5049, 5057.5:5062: 828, 422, 406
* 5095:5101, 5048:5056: 837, 466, 372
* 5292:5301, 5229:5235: 697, 364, 333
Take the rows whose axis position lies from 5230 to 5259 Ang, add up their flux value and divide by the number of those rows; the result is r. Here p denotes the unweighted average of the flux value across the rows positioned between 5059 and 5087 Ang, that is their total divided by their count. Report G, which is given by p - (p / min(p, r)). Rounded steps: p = 19.73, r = 19.5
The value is 18.7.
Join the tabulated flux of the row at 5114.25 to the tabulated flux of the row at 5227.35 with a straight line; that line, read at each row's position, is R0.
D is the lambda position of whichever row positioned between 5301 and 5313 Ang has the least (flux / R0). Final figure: 5312.29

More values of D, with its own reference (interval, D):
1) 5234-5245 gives 5234.58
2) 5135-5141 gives 5135.49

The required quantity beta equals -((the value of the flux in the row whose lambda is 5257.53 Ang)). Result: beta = -18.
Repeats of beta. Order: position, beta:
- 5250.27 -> -23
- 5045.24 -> -20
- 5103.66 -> -18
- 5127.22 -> -20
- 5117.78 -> -21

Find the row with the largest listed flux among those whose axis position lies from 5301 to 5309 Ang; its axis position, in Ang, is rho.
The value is 5302.52 Ang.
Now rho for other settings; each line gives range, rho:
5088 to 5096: 5095.44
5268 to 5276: 5268.44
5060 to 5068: 5062.70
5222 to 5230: 5228.56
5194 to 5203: 5196.15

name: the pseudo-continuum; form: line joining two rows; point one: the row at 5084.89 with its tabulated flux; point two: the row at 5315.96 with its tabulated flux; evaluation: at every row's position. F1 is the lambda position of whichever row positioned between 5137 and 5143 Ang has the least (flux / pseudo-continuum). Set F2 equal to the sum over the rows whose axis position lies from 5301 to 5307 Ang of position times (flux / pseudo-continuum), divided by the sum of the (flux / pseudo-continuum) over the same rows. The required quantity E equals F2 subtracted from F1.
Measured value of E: -165.8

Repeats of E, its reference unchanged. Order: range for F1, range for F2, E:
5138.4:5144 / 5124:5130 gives 11.8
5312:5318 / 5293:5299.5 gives 15.9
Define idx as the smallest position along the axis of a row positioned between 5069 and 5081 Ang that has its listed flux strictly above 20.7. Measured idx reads 5080.21 Ang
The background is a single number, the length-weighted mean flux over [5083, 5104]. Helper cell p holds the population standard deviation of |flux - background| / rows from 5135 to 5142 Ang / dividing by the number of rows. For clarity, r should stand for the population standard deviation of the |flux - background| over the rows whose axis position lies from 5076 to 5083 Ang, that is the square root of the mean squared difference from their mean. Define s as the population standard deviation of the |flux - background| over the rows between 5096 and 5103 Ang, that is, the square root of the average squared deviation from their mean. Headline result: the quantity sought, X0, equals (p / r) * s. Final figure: 1.2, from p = 0.84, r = 0.33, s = 0.5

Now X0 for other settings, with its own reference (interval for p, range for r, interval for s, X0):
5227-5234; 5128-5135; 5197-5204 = 3.2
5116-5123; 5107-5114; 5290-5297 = 0.5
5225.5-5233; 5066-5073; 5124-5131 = 0.3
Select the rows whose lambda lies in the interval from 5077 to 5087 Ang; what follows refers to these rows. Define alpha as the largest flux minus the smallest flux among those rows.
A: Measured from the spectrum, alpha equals 1.9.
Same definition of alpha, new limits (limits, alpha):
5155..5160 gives 1.8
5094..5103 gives 3.0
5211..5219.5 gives 1.9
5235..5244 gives 0.9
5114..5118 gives 1.2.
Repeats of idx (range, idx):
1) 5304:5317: 5304.96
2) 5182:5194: 5191.37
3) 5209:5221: 5209.33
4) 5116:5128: 5116.61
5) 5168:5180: 5169.90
